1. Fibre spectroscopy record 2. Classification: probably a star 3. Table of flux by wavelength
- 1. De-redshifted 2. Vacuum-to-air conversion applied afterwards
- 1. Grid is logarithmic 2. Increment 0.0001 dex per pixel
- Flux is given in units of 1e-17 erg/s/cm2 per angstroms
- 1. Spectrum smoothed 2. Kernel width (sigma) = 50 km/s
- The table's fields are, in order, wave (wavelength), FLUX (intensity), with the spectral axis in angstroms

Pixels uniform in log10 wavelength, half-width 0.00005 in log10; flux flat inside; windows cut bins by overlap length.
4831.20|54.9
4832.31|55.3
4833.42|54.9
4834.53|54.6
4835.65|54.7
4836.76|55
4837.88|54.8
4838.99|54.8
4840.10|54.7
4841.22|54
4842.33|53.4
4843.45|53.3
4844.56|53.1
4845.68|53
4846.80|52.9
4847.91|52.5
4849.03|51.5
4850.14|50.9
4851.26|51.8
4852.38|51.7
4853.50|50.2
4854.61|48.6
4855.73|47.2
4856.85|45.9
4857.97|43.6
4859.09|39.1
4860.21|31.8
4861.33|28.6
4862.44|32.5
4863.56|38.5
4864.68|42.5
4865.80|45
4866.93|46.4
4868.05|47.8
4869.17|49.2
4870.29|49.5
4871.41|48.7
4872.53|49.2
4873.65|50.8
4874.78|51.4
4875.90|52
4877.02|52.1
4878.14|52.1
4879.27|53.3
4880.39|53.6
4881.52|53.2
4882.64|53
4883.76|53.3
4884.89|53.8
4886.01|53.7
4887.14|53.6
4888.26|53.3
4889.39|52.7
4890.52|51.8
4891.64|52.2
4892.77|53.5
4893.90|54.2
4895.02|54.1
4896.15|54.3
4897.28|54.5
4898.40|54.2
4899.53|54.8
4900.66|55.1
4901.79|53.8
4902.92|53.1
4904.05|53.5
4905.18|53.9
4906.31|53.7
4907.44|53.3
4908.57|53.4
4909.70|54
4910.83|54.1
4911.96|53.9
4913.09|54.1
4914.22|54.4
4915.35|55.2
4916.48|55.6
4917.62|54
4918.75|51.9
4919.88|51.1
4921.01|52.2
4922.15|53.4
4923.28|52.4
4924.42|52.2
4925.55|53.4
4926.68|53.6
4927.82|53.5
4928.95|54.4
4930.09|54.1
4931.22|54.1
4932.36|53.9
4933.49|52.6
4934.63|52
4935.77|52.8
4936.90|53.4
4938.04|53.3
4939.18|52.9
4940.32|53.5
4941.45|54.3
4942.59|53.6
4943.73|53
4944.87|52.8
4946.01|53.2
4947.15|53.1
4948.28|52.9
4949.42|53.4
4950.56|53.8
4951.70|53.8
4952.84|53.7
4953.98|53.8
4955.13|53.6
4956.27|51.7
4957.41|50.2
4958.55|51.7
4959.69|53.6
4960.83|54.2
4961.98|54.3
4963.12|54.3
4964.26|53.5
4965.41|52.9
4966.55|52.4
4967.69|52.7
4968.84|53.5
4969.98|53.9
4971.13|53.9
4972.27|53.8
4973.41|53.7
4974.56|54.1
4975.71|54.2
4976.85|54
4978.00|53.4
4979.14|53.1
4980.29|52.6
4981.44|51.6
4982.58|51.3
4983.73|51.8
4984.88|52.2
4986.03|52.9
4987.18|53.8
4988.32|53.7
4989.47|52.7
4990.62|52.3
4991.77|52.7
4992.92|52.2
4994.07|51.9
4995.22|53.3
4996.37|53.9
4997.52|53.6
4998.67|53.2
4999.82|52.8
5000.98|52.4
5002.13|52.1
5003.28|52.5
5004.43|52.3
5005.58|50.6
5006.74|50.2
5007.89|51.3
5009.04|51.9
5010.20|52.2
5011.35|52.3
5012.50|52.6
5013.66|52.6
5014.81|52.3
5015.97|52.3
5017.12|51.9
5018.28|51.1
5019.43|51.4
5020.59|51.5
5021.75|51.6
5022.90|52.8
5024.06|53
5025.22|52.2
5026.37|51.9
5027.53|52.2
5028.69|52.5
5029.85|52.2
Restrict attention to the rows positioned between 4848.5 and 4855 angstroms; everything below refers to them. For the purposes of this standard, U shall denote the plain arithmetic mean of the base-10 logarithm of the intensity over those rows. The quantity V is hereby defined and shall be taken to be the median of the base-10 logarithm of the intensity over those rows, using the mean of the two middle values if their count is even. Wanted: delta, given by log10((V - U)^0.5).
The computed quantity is -1.22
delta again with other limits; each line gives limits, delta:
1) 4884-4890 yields -1.42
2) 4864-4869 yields -1.26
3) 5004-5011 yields -1.40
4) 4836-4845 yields -1.38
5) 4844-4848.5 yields -1.60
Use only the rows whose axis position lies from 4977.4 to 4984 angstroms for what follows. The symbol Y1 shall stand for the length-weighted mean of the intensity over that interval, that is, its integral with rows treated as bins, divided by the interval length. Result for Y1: 52.3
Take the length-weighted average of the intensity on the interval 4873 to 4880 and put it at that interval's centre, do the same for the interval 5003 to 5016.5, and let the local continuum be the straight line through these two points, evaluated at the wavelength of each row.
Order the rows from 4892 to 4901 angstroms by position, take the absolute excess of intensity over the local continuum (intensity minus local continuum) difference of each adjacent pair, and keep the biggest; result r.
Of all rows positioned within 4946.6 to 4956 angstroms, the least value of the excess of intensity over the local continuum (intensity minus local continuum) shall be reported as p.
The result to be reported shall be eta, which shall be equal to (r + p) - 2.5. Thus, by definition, -0.8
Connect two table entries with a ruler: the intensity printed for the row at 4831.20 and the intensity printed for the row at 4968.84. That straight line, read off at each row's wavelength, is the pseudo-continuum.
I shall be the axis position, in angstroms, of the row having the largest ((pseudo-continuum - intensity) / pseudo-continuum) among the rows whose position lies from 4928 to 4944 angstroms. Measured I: 4934.63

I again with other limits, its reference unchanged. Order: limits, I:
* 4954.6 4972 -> 4957.41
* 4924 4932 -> 4924.42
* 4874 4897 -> 4874.78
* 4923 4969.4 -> 4957.41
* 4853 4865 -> 4861.33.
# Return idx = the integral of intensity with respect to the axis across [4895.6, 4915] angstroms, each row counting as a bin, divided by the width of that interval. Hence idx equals 54.0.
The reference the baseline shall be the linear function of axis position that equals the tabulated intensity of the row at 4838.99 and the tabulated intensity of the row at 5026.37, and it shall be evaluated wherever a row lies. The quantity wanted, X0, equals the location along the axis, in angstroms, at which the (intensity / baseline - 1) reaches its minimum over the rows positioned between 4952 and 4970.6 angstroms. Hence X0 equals 4957.41 angstroms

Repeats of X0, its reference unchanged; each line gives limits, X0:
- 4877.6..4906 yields 4890.52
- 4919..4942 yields 4919.88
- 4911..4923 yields 4919.88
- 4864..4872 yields 4864.68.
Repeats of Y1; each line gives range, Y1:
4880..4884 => 53.3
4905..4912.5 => 53.8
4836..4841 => 54.8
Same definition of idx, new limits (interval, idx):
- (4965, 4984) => 53.2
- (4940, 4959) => 53.1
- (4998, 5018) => 52.1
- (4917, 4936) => 53.0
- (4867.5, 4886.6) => 51.6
